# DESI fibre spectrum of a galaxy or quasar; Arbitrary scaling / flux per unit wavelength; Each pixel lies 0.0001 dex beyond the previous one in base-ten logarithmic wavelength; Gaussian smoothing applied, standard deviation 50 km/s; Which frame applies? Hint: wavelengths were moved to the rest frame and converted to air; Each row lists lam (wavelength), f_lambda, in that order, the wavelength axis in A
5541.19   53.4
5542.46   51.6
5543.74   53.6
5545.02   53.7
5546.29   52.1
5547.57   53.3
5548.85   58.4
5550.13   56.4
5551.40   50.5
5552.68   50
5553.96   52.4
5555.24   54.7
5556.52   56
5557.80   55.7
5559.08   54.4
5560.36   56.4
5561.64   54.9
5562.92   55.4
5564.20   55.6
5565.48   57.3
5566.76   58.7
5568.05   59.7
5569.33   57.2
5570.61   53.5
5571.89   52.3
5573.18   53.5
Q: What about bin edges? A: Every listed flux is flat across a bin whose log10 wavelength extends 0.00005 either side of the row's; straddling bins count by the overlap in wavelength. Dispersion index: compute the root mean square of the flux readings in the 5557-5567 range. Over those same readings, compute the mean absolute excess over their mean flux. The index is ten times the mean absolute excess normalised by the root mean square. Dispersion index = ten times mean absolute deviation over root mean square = 0.19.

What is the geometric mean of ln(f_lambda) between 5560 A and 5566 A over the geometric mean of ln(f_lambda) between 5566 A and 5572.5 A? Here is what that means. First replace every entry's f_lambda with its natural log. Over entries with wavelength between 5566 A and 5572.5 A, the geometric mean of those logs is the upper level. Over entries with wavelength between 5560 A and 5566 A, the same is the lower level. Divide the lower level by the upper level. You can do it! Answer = 1.00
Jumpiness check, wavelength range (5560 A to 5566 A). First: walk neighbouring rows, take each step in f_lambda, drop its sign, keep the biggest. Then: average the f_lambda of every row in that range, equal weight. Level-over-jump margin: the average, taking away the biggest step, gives 54.2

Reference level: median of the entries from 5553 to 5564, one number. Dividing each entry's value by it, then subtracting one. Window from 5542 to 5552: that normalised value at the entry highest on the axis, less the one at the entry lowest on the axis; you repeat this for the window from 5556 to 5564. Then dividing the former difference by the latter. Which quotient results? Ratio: 2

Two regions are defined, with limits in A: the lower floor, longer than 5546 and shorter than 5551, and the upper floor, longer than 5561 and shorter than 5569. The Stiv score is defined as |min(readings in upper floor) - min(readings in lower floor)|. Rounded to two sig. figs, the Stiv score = 2.8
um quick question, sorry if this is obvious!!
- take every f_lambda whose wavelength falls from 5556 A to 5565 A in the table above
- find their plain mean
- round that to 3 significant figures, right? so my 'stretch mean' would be 55.5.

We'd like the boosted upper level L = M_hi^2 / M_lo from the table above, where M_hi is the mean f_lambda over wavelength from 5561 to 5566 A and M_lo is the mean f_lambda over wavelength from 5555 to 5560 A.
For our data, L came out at 56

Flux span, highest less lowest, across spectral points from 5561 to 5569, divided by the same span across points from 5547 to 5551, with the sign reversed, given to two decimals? -0.94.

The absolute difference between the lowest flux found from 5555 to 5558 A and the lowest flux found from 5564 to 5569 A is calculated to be 0.9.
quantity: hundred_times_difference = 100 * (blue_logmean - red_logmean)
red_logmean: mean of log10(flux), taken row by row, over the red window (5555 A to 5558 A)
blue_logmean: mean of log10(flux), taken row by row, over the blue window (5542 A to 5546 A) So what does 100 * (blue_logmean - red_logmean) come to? -2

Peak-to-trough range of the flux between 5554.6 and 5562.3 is 2.0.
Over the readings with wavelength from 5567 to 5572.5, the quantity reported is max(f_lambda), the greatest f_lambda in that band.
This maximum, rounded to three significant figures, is 59.7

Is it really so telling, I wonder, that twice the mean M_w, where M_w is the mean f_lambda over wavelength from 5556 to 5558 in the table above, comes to 111.7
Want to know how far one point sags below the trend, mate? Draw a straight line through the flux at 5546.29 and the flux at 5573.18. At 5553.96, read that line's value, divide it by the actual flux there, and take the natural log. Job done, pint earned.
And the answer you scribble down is 0.002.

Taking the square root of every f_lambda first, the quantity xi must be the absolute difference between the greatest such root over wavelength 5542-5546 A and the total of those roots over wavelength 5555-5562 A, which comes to 37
